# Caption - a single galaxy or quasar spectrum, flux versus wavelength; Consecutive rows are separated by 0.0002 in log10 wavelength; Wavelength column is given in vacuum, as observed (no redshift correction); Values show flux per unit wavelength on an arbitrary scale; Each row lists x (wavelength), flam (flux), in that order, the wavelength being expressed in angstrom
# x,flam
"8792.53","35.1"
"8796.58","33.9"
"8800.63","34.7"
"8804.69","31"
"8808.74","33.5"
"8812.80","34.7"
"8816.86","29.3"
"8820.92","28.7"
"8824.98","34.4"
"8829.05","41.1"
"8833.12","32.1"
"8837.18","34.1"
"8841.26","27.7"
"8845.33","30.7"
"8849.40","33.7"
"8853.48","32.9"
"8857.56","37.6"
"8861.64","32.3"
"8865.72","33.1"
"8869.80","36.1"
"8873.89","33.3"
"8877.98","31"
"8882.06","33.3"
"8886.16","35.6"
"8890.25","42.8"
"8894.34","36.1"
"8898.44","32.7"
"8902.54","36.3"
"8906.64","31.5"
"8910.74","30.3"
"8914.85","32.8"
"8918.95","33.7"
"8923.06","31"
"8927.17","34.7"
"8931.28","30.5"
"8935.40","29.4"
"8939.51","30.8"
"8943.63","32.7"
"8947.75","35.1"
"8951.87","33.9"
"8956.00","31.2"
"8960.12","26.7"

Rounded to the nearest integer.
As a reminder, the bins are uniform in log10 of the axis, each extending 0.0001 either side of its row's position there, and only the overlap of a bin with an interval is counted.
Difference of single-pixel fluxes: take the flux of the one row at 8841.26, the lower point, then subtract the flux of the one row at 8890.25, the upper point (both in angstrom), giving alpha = -15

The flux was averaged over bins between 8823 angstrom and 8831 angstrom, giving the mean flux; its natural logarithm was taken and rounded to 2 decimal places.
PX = 3.63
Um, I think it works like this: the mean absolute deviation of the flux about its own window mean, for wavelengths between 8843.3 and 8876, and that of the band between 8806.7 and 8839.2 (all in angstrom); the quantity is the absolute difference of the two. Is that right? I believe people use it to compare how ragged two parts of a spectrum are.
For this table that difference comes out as 1.0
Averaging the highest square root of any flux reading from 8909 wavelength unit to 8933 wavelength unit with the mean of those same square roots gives 5.78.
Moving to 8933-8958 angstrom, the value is 5.80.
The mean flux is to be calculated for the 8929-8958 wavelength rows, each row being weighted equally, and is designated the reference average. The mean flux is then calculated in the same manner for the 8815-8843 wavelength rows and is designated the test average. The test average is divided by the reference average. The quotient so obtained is 1.02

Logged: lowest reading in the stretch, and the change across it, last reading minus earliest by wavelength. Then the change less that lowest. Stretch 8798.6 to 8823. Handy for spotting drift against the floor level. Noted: -34.7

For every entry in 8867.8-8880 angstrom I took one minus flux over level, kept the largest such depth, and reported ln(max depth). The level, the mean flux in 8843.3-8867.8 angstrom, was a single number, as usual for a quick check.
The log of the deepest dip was -2.6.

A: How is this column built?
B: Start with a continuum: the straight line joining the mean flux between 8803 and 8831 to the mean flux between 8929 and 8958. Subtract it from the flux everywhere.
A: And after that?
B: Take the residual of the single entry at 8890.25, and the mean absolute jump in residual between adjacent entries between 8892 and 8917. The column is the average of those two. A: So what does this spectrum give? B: 6.7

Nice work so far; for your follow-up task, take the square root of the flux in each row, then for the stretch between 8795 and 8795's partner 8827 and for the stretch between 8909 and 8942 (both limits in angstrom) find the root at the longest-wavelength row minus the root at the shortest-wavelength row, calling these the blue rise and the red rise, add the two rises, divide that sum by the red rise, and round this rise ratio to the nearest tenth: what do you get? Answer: 1.9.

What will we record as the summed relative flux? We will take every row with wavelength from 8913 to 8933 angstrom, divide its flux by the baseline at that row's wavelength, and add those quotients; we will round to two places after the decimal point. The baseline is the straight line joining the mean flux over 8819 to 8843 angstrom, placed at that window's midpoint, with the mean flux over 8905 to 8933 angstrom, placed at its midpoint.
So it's 5.08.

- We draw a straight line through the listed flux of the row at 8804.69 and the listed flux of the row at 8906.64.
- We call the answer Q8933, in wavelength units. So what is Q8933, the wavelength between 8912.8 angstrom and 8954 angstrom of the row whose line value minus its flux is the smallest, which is 8947.75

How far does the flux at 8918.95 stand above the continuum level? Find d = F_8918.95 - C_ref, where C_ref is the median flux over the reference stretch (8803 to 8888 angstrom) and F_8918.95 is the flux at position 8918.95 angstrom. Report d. 0.4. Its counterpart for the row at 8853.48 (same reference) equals -0.4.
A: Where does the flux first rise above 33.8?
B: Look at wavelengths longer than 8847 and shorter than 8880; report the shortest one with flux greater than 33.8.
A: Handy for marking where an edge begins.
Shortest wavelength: 8857.56 angstrom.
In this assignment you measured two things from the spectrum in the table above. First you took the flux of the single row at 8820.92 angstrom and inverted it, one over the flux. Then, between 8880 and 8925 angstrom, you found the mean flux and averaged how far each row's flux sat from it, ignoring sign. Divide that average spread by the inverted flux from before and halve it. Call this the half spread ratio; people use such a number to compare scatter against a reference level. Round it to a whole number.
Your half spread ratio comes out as 37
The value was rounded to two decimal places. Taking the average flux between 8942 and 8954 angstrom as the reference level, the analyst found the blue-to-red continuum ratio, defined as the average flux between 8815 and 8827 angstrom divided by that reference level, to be 0.91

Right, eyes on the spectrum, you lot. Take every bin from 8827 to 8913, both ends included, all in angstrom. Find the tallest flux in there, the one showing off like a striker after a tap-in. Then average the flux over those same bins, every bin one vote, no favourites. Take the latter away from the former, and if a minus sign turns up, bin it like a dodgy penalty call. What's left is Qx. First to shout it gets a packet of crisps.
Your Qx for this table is 8.8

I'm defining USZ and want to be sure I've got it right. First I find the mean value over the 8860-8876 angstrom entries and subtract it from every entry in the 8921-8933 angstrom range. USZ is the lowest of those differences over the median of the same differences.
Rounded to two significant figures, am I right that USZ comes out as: 1.2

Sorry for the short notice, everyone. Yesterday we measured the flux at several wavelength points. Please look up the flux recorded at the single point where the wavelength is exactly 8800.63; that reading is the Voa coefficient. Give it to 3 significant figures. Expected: 34.7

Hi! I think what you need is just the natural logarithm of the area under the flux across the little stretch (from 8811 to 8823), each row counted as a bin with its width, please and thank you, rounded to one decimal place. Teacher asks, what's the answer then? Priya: 5.9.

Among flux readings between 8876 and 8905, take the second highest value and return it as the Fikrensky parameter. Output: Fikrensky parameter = 36.3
